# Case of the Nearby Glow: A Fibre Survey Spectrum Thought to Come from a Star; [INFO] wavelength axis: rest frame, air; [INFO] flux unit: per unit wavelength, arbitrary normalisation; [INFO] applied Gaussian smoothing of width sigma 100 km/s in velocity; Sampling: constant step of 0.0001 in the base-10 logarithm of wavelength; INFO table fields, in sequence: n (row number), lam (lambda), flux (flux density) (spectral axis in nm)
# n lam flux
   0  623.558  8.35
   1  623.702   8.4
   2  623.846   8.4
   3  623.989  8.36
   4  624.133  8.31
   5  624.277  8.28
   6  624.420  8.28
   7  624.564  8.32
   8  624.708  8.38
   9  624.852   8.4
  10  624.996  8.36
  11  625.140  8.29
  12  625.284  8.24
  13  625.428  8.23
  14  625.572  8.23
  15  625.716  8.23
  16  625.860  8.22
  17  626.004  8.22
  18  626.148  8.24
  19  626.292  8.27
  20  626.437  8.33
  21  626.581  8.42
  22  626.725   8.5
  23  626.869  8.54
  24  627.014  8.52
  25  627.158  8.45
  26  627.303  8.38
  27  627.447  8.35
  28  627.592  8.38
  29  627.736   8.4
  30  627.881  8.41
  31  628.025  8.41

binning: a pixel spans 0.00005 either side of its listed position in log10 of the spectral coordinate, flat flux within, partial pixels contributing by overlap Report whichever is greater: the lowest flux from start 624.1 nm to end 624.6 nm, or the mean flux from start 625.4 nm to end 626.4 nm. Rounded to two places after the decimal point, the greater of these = 8.28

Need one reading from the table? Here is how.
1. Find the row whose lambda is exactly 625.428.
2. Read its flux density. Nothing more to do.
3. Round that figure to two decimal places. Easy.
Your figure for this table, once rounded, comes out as 8.23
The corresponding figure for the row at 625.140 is 8.29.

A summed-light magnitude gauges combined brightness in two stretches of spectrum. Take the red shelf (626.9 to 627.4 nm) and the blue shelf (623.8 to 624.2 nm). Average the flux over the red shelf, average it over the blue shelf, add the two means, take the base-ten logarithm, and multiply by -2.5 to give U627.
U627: -3.06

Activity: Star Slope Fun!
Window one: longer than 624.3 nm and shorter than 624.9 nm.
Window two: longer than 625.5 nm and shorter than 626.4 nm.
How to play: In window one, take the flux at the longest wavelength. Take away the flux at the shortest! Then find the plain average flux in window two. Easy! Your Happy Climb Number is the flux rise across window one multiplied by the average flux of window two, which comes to 1.0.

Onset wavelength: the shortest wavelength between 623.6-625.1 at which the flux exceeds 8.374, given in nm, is 623.702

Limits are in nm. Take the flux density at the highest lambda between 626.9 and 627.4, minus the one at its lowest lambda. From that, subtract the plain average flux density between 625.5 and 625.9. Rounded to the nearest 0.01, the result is -8.37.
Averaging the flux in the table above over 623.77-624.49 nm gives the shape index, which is 8.33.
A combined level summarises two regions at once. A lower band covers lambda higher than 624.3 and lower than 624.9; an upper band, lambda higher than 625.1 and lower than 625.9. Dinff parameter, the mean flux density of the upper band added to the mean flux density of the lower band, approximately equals 16.6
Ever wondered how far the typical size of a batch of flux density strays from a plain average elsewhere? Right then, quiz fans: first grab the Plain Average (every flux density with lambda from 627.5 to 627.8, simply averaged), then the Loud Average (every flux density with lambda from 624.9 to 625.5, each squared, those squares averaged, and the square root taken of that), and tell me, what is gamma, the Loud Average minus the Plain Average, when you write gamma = -0.11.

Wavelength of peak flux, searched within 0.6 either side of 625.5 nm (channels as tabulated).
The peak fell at 624.996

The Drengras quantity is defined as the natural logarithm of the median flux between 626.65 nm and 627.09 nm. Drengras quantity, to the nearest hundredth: 2.14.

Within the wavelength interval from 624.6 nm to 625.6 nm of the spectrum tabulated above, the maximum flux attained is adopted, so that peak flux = 8.4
